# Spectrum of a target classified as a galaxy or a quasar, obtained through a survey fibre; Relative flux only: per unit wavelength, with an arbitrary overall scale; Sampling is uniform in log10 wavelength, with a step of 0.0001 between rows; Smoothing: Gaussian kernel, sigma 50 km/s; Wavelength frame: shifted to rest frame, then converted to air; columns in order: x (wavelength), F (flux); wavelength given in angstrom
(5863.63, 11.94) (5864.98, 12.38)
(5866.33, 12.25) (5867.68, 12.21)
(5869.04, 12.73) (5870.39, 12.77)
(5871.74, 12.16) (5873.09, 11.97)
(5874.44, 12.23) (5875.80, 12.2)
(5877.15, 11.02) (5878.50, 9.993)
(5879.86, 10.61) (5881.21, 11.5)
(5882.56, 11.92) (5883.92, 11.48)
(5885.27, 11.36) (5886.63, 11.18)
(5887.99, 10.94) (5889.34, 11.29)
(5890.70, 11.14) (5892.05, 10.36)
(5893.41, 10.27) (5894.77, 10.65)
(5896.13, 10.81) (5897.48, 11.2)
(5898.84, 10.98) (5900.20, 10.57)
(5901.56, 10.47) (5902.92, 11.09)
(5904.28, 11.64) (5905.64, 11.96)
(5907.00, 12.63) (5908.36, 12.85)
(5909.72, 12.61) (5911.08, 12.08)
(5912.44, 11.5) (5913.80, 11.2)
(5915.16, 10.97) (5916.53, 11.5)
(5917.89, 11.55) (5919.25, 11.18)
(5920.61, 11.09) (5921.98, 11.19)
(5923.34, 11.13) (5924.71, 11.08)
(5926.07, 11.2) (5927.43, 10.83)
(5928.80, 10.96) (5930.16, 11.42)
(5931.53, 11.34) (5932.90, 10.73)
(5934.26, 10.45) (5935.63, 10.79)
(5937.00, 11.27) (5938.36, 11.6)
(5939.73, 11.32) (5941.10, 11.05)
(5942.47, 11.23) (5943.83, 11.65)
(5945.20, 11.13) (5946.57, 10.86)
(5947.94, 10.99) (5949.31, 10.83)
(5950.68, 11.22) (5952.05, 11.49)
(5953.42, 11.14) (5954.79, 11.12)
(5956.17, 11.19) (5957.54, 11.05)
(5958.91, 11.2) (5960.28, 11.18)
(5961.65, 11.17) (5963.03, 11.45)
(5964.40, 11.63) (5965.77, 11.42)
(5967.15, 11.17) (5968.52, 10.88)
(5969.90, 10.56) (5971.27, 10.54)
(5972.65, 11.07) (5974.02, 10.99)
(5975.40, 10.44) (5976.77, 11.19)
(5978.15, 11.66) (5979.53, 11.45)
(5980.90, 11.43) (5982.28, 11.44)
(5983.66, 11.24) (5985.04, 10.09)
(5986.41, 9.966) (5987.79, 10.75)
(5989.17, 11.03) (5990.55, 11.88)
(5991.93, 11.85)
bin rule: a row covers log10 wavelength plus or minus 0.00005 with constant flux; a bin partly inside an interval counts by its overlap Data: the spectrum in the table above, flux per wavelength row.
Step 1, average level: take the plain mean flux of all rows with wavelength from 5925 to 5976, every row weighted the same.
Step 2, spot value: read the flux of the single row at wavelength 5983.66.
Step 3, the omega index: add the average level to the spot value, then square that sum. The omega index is 499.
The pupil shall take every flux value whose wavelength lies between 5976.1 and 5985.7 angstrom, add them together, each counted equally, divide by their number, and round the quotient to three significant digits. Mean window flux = 11.2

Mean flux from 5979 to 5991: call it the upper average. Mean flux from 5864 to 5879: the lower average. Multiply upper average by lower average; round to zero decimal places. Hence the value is 132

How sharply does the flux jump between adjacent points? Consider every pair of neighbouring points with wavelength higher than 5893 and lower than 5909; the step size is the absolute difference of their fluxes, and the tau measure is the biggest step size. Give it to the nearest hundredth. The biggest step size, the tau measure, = 0.67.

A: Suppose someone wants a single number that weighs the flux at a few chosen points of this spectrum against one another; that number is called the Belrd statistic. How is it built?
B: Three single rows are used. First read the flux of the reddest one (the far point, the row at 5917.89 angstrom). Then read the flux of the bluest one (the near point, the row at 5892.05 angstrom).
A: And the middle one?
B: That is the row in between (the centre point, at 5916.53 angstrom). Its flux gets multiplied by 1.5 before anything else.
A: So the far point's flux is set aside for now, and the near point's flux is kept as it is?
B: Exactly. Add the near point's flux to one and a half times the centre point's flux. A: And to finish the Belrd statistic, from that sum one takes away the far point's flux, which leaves 16.1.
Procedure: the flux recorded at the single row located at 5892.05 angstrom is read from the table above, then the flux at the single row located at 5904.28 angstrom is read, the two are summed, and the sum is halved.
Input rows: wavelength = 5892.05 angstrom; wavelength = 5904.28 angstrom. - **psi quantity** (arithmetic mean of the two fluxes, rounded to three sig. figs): 11.0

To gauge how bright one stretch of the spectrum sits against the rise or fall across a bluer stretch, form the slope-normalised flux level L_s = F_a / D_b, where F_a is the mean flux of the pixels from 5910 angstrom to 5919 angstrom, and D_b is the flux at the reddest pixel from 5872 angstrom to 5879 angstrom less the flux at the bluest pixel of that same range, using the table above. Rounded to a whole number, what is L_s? -6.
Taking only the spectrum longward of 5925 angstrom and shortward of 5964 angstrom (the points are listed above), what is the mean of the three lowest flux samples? 10.7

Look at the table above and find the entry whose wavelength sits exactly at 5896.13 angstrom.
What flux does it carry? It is 10.81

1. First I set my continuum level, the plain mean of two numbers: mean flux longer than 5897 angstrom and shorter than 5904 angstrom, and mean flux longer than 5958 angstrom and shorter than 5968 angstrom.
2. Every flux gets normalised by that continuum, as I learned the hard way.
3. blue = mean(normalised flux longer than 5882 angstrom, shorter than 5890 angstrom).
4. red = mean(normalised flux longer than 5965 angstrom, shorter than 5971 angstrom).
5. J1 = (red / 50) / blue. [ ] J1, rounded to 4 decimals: 0.0194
